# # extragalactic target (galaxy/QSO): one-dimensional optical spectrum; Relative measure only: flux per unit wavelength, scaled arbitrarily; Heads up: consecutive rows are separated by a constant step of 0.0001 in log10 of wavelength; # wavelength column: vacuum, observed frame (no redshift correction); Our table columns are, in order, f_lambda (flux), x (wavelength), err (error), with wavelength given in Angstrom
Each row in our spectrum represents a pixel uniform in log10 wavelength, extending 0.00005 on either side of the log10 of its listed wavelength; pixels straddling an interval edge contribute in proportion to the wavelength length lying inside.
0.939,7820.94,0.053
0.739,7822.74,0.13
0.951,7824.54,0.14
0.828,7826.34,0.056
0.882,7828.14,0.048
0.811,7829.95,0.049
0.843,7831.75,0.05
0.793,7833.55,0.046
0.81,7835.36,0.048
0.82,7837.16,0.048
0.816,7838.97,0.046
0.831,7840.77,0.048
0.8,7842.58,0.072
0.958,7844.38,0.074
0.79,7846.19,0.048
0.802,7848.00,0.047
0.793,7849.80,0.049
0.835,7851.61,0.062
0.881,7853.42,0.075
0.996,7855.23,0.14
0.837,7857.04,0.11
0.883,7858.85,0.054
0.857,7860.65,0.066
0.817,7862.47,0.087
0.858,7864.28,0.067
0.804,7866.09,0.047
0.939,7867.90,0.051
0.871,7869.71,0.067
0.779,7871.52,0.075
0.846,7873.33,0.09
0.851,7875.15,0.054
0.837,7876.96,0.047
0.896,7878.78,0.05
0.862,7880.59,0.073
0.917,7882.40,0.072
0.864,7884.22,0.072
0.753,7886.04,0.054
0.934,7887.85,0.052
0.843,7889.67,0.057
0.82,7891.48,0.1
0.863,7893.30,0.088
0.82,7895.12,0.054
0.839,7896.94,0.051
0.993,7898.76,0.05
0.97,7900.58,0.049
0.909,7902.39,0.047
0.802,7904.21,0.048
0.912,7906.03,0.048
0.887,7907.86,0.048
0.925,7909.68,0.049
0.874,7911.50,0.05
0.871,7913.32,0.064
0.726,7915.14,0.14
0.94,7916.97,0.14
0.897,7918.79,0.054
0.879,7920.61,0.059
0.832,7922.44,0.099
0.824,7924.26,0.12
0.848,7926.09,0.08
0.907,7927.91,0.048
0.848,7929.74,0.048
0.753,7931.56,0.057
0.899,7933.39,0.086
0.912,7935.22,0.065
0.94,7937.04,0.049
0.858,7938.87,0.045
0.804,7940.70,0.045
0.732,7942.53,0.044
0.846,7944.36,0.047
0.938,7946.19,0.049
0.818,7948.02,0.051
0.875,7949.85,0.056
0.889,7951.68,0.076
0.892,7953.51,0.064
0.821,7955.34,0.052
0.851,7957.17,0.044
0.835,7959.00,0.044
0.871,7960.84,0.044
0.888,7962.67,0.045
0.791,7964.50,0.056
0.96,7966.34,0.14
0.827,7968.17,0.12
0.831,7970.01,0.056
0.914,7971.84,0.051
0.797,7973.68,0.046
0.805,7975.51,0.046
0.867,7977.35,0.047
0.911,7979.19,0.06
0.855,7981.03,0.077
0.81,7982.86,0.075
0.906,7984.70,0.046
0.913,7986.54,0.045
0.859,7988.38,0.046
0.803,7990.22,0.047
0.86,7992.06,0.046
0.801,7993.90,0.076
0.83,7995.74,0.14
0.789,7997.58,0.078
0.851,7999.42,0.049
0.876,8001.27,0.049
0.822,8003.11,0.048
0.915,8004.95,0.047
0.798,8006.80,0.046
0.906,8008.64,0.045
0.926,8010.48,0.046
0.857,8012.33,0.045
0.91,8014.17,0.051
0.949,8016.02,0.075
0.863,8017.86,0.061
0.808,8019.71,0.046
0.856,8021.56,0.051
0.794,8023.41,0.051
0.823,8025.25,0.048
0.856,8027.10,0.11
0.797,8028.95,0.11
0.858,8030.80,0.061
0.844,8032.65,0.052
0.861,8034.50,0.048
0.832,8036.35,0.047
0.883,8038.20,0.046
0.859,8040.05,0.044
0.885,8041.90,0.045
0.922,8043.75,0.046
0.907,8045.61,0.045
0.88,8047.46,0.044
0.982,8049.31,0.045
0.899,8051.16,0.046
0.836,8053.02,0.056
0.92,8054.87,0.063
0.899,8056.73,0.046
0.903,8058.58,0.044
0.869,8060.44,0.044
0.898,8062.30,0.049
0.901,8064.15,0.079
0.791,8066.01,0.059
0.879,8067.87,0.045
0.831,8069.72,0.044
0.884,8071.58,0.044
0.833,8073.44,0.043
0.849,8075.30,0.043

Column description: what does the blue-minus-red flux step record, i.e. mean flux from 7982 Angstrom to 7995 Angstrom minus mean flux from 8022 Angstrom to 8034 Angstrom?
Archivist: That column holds 0.02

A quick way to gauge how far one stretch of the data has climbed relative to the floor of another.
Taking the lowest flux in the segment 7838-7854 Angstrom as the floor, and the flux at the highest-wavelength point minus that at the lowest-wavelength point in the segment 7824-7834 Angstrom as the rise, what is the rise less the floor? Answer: -0.95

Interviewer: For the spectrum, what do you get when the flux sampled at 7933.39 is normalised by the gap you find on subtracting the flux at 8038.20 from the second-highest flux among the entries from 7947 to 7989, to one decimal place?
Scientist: 29.0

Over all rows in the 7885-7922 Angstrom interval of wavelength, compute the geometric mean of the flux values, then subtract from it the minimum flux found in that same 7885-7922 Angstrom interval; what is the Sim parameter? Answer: 0.14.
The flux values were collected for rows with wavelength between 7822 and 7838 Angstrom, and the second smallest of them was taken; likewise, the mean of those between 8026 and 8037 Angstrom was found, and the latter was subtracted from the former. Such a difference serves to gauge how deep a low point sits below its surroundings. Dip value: -0.048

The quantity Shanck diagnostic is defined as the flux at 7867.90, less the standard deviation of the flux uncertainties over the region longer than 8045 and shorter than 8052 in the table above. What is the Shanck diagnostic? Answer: 0.94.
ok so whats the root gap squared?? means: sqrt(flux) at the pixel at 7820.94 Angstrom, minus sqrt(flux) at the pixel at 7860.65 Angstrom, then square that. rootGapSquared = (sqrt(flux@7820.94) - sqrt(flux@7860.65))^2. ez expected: 0.0019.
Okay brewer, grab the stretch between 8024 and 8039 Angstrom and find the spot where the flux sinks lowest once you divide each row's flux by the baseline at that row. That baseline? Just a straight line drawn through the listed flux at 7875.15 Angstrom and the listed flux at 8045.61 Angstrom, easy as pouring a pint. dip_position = 8028.95 Angstrom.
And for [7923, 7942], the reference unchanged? 7931.56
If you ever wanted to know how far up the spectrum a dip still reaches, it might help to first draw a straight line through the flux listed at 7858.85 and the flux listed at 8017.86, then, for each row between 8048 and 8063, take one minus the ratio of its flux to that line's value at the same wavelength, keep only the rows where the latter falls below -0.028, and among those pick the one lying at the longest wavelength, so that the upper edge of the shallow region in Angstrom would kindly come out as 8062.30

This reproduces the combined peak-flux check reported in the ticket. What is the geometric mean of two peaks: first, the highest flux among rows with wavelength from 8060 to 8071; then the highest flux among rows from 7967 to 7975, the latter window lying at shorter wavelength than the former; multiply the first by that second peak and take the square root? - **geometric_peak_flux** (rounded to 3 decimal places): 0.907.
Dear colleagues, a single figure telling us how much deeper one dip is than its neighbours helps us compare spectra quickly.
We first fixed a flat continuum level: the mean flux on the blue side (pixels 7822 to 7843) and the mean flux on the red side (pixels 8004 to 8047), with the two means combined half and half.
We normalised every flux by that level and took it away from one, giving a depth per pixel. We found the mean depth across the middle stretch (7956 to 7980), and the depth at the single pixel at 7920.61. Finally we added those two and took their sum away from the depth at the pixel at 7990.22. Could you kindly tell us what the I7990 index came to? 0.10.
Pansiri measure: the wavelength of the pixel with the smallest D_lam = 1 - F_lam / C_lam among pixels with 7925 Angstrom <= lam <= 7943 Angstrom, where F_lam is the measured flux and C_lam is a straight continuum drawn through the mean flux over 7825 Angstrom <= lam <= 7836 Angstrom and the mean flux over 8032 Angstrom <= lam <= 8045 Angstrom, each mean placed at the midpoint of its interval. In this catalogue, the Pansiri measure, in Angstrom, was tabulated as 7937.04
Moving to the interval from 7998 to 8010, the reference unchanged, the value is 8004.95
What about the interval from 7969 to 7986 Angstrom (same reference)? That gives 7971.84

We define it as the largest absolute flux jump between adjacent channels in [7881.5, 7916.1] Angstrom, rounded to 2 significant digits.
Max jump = 0.18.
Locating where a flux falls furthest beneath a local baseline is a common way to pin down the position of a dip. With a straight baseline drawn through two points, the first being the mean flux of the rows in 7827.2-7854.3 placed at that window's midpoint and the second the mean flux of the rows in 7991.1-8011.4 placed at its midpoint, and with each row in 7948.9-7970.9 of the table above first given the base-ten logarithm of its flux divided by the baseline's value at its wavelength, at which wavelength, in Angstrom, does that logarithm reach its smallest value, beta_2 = 7964.50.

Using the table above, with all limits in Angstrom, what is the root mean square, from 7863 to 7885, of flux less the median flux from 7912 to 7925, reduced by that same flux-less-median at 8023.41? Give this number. 0.12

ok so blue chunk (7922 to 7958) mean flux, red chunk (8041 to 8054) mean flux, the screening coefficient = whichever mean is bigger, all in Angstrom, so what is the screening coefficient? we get 0.902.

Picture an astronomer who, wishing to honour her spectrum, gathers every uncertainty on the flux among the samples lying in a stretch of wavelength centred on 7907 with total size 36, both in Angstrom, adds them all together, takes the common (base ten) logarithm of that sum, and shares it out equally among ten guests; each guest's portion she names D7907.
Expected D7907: 0.015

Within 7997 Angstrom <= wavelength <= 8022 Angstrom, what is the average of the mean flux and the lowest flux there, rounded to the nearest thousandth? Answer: 0.828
